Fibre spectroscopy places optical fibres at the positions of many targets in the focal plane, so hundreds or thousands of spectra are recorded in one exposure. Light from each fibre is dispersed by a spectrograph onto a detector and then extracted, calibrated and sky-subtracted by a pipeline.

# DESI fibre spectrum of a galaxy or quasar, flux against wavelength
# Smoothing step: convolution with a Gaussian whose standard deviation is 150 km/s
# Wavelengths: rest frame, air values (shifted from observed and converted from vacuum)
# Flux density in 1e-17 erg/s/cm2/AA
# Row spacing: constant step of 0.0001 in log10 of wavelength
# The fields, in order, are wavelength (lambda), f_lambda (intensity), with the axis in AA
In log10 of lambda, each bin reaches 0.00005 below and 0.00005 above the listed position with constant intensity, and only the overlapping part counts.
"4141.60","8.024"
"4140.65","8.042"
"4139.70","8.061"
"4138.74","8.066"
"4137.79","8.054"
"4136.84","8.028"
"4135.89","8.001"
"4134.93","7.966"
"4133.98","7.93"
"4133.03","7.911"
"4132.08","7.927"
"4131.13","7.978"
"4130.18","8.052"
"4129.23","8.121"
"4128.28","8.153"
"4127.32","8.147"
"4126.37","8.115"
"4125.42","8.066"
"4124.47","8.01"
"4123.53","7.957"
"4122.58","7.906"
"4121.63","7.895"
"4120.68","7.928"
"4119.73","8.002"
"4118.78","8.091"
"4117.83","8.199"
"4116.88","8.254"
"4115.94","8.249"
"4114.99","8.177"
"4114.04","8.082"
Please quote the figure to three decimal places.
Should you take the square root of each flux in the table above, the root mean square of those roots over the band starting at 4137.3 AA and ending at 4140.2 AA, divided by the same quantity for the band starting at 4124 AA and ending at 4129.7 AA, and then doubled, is 1.995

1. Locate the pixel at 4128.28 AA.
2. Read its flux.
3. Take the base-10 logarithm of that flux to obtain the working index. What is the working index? 0.911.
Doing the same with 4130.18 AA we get 0.906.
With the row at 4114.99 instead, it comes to 0.913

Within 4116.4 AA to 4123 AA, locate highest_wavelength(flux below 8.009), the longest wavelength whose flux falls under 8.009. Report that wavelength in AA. 4122.58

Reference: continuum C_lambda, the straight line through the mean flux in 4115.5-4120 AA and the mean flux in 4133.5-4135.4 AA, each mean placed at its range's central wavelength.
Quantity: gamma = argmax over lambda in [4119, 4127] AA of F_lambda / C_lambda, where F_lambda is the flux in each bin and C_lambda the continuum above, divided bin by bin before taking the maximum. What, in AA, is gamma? 4126.37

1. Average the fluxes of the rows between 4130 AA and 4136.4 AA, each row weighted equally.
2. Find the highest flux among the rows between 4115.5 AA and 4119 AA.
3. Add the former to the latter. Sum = 16.2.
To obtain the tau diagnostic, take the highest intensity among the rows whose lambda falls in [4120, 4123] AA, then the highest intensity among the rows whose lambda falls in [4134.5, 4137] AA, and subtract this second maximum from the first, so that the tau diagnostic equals -0.10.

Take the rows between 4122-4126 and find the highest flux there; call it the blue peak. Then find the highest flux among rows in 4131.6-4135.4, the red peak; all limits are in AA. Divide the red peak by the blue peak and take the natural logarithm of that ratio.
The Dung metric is -0.012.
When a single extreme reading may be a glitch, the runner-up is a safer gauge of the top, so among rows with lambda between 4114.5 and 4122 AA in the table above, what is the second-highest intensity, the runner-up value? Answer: 8.249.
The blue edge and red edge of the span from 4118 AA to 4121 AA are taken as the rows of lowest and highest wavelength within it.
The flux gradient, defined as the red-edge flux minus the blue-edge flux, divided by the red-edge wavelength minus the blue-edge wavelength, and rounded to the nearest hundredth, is -0.09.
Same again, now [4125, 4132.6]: -0.02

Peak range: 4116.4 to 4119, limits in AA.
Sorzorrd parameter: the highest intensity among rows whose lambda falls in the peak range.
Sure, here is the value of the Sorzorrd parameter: 8.254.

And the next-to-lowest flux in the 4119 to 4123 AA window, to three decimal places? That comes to 7.906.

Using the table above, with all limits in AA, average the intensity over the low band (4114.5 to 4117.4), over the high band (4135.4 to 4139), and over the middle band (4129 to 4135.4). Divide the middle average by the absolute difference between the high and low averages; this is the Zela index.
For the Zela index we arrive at 42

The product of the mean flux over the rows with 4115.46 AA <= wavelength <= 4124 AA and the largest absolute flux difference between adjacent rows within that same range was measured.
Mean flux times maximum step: 0.9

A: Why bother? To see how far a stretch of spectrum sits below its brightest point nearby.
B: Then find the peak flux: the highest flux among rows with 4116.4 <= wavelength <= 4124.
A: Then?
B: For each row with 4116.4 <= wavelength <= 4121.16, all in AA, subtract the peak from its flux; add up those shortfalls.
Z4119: -0.8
